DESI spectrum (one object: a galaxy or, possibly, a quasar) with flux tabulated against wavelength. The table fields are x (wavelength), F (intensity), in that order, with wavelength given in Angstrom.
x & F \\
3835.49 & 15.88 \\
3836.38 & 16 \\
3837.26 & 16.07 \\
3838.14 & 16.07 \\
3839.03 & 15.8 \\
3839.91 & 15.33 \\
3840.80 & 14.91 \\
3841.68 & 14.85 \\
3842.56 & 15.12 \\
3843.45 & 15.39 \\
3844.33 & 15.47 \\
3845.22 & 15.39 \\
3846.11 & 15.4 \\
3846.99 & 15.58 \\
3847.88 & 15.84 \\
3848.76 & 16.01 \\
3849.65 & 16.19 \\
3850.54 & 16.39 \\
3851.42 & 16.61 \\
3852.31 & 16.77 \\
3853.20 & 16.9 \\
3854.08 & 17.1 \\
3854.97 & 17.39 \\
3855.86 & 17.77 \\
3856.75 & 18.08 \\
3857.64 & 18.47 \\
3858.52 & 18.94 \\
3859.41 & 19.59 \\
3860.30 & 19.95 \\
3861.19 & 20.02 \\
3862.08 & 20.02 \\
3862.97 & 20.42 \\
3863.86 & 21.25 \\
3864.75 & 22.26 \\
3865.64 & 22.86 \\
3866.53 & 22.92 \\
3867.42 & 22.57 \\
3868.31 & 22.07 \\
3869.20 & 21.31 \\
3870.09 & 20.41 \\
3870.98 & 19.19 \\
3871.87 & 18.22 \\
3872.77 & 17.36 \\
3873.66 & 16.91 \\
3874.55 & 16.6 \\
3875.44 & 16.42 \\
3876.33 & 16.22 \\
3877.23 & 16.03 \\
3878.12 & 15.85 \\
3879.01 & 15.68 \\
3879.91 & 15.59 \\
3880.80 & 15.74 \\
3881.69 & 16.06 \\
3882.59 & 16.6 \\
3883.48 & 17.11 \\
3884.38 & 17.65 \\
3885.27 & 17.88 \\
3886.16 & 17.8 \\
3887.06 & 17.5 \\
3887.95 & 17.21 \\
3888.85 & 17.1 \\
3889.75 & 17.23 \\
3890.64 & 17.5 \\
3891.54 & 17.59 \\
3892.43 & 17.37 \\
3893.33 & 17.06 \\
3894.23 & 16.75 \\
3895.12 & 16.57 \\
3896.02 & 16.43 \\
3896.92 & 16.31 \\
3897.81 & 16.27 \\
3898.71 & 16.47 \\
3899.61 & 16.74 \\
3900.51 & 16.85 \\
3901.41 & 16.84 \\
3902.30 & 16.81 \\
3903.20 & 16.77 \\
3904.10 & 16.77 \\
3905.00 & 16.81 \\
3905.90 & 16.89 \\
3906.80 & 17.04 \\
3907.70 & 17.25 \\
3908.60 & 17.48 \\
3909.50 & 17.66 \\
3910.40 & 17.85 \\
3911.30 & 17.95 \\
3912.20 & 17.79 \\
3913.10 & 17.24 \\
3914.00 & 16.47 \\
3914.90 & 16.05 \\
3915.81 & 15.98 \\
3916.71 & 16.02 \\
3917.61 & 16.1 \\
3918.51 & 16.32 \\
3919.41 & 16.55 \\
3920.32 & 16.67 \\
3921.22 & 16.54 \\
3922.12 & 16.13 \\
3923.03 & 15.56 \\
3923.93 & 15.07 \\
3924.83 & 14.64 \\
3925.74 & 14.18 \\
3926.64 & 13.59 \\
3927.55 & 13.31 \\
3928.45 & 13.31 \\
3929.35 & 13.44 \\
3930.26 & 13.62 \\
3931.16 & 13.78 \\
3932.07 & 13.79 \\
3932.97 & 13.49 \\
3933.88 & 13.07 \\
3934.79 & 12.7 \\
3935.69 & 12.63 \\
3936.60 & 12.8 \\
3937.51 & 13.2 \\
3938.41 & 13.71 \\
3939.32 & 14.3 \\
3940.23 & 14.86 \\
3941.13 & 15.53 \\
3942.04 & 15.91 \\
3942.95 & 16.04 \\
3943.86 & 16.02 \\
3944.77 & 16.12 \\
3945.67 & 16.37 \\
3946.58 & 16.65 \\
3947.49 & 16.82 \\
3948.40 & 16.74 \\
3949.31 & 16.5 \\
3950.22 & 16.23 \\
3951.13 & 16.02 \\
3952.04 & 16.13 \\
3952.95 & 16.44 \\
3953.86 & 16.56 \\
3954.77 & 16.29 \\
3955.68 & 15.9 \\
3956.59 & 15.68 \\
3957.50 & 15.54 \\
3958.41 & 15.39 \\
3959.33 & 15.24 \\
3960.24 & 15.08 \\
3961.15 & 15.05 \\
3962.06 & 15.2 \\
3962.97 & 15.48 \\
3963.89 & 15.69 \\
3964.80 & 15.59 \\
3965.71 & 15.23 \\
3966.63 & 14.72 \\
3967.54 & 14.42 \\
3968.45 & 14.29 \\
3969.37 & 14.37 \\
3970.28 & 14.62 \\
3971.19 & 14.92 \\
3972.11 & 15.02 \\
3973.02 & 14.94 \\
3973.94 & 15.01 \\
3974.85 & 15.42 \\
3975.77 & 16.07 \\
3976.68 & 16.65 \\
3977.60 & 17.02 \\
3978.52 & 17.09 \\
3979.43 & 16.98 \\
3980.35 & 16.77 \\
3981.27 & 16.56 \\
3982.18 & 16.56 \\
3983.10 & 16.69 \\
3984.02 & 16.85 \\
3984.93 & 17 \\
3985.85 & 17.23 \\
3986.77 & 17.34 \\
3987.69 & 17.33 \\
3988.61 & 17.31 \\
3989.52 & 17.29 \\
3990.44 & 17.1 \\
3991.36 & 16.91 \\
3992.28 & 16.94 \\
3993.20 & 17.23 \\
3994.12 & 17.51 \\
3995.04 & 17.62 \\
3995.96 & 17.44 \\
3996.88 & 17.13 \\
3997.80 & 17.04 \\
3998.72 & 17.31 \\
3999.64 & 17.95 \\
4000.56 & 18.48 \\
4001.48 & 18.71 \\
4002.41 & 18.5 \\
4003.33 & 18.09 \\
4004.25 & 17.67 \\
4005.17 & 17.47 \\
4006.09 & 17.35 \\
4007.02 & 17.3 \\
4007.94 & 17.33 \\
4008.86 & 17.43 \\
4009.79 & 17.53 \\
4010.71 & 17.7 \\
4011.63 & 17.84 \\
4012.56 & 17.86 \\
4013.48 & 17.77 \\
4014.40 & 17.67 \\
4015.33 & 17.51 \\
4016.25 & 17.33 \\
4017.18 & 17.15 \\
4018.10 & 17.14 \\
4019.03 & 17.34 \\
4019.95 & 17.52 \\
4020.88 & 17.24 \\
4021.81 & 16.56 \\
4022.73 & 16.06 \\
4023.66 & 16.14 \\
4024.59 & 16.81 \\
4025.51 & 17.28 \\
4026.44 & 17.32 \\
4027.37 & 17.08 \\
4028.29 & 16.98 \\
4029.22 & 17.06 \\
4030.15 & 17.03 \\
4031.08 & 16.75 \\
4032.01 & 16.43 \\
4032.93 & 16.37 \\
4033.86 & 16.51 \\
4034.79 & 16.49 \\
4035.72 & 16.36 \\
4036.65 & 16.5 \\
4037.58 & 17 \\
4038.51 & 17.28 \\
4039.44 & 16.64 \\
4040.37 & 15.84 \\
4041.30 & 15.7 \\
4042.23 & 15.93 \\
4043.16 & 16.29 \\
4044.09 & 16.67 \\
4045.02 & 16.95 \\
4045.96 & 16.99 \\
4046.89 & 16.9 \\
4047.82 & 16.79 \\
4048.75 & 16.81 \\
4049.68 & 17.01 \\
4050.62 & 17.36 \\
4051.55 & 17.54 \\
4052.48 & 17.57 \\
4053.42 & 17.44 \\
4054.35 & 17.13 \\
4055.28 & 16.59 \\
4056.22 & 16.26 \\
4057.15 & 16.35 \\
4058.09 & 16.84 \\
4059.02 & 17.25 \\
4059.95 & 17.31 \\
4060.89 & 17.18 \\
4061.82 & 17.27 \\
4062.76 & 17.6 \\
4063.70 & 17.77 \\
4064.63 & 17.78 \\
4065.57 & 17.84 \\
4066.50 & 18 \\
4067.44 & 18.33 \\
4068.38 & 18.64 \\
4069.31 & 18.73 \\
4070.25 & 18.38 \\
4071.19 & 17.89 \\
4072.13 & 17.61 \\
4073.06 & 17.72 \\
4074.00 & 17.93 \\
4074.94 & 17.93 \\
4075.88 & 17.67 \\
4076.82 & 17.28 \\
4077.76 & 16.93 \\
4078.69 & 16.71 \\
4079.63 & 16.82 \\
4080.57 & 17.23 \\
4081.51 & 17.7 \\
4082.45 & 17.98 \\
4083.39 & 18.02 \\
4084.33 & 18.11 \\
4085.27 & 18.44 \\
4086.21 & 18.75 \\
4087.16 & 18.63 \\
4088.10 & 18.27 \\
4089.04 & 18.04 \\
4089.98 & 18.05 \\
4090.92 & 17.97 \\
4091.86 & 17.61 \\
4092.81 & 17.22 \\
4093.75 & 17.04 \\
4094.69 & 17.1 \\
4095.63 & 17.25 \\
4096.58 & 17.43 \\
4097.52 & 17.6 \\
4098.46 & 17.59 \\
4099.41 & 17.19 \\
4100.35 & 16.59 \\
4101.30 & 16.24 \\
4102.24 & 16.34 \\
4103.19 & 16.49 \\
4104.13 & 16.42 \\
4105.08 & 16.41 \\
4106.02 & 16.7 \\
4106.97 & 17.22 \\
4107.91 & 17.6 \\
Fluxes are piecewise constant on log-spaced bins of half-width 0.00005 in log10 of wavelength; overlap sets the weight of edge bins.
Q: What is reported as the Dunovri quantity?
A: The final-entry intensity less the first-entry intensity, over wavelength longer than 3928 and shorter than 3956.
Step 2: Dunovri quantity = 2.6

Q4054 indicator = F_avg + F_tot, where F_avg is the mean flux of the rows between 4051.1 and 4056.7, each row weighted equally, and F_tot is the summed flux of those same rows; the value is 120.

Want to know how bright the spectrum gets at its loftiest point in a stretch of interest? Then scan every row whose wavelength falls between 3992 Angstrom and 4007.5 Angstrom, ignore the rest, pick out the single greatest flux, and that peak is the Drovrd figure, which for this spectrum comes 18.71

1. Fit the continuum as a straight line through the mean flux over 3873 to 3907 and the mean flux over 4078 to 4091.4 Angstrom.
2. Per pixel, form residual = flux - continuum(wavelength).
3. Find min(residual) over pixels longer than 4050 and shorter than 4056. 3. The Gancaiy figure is -1.1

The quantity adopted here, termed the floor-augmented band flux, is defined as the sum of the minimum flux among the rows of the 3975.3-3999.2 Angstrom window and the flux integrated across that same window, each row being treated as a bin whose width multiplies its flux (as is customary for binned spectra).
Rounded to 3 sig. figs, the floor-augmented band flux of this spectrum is 423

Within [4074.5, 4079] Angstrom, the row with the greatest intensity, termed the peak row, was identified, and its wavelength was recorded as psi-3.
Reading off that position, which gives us 4074.94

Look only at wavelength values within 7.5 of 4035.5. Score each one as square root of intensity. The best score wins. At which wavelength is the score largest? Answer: 4038.51 Angstrom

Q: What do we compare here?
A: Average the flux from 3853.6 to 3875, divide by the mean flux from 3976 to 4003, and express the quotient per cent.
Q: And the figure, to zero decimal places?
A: 114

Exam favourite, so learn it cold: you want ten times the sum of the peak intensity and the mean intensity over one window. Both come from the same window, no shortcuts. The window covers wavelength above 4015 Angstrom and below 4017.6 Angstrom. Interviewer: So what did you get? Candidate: 348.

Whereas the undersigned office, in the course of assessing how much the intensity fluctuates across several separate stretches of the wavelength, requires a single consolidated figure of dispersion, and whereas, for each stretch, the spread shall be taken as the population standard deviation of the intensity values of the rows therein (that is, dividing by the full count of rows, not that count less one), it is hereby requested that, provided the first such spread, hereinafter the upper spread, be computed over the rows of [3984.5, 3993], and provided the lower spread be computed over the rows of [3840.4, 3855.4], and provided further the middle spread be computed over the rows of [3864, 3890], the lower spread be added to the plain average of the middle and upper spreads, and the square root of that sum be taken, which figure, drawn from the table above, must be 1.43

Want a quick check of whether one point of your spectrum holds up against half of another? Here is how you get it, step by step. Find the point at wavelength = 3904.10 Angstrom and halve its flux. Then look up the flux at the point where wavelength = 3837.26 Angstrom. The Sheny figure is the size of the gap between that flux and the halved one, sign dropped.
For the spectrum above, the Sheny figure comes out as 7.7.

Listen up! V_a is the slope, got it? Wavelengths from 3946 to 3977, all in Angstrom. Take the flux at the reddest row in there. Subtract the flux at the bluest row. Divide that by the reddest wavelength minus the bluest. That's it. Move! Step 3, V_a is 0.00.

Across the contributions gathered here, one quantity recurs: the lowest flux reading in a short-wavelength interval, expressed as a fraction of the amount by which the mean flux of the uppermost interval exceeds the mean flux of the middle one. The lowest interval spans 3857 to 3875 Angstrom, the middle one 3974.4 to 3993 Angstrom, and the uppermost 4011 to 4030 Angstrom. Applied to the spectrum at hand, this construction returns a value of 51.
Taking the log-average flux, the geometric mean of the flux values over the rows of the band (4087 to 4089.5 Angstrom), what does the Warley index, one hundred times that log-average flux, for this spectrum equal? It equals 1831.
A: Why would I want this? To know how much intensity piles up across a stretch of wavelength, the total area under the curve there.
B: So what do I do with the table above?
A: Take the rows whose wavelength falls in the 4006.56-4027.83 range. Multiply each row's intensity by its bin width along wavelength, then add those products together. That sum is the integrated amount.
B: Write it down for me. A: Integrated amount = 367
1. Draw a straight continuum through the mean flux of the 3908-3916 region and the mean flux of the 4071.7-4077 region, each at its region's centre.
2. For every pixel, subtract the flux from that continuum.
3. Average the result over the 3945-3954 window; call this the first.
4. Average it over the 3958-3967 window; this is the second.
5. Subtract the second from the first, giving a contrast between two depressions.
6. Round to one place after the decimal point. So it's -1.2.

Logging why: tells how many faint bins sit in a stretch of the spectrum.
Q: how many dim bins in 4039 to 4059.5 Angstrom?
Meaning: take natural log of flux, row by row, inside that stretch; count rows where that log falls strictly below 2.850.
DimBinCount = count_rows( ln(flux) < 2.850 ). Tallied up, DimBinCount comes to 18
